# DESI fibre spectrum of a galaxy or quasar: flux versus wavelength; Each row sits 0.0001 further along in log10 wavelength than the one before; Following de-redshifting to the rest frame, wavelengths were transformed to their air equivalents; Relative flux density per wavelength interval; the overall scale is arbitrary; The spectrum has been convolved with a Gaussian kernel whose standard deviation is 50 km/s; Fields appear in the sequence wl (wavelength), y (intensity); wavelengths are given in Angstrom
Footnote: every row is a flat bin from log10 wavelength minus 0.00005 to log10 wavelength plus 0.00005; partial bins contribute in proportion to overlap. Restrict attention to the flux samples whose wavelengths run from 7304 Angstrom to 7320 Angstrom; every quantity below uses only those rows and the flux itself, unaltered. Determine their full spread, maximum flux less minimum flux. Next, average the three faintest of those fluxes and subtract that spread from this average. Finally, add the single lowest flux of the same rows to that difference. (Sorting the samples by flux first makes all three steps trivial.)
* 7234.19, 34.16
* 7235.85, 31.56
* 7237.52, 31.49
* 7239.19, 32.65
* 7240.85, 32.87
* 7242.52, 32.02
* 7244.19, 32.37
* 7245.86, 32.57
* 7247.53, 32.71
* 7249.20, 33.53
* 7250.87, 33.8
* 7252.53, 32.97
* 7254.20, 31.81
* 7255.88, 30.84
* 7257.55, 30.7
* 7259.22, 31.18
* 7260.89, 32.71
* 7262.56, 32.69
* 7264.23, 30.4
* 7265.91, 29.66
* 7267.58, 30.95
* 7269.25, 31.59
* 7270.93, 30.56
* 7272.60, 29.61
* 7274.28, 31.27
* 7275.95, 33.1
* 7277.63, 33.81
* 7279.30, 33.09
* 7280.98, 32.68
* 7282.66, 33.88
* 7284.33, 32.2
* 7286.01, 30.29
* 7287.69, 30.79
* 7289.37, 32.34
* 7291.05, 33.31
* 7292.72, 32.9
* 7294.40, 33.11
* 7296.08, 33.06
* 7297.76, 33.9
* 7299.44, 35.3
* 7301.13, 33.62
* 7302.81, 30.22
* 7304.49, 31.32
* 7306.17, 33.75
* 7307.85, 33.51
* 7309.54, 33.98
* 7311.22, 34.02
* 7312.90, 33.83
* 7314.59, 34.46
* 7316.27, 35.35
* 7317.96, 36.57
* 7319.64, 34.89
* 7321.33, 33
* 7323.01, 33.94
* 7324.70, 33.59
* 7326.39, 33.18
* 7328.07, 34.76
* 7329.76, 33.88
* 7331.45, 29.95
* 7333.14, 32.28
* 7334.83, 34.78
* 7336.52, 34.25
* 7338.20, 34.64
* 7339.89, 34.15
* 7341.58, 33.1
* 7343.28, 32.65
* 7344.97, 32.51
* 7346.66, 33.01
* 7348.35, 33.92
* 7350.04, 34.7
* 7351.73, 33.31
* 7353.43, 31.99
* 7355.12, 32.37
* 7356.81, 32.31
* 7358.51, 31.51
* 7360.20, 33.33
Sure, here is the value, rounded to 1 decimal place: 58.9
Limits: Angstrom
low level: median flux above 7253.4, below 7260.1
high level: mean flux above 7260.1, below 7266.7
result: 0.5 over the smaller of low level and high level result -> 0.0161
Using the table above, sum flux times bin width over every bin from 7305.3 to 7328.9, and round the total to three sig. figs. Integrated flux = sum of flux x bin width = 807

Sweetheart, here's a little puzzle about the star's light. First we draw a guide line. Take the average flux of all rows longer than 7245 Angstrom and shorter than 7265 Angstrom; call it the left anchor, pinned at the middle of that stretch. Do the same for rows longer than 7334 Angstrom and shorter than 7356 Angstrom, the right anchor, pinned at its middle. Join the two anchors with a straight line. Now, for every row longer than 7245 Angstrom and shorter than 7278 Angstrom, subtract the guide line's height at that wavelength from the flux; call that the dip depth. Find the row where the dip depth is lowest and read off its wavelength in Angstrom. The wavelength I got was 7272.60 Angstrom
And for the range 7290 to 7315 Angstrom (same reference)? 7302.81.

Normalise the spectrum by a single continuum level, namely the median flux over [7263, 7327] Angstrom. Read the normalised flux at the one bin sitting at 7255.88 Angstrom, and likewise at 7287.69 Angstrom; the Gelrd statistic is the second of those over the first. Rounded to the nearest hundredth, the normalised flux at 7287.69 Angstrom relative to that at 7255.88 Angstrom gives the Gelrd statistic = 1.00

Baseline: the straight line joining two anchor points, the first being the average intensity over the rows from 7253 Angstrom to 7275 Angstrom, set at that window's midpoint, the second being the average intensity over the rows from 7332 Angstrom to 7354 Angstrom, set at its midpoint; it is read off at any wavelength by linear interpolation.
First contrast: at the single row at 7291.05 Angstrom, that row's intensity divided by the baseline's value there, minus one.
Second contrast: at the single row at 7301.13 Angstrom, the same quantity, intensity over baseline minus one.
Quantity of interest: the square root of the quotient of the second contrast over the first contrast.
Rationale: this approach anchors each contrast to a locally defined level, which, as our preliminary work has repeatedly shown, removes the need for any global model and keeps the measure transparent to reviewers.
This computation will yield 1.0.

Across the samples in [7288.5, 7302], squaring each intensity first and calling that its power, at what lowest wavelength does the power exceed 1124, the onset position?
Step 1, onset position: 7297.76 Angstrom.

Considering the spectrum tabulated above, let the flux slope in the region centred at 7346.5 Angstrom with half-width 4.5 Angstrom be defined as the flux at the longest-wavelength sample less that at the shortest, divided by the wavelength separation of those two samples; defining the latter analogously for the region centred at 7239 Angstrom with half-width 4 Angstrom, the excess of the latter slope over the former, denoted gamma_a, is -0.23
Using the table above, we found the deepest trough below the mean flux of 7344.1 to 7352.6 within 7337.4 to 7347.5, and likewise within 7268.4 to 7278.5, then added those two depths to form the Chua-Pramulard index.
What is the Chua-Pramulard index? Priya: 4.9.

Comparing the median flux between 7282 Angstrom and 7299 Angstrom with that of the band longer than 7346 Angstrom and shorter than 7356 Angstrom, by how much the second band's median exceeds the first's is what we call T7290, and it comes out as 0.18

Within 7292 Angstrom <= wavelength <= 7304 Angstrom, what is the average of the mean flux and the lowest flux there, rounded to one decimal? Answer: 31.7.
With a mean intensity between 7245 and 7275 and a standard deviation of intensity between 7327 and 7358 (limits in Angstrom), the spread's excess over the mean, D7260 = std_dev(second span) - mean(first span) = -30.4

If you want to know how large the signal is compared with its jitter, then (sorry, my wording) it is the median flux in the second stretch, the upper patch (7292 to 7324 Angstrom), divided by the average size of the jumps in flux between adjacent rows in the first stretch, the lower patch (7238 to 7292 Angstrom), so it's 37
